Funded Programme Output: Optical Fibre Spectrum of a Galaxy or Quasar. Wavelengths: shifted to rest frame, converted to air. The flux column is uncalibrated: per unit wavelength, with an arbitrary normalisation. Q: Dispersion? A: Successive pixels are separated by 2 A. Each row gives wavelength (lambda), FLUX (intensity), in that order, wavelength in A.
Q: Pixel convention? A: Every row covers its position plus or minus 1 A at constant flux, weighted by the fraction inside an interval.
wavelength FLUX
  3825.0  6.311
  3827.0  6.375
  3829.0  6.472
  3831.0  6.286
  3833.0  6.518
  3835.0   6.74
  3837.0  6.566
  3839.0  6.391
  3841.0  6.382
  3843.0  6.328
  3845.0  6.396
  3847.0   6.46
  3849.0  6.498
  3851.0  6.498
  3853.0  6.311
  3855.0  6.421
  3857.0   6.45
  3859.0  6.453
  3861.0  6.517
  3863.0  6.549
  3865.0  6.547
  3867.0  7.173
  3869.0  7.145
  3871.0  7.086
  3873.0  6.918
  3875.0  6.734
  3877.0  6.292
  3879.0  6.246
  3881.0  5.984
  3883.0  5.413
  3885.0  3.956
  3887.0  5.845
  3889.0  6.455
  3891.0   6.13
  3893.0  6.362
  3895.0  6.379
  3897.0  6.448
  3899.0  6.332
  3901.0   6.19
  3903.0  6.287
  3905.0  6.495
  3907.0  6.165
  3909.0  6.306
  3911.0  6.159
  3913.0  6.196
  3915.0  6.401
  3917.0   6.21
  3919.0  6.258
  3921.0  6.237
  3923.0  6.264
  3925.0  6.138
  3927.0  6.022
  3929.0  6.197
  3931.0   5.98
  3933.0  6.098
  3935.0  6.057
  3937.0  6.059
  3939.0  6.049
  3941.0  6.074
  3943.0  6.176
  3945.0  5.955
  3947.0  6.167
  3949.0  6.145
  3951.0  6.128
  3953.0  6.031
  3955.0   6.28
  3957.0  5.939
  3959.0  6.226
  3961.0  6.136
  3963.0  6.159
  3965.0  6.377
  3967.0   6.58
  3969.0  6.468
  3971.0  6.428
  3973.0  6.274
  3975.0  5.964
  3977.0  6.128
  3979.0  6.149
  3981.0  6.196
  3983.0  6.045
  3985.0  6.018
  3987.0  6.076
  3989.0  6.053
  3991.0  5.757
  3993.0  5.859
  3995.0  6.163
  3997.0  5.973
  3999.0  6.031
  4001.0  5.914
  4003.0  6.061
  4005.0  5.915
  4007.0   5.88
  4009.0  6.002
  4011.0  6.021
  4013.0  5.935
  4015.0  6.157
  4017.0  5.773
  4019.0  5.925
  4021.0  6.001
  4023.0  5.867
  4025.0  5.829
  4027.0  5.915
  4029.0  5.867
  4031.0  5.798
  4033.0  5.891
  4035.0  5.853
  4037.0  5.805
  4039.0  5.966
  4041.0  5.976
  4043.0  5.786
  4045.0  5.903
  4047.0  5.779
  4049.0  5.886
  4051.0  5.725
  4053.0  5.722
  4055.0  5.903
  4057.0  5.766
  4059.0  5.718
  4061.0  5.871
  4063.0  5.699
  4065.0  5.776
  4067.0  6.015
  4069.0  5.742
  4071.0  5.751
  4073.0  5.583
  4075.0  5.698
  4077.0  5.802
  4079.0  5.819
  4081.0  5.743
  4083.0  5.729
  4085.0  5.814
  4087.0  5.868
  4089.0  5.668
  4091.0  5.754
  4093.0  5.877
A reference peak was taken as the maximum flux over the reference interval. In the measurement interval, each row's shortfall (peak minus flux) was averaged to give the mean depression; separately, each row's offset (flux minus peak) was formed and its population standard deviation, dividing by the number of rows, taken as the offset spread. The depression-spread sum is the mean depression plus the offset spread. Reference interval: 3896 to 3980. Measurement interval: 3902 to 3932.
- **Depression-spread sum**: 0.48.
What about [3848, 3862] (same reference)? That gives 0.19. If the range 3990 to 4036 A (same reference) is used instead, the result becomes 0.76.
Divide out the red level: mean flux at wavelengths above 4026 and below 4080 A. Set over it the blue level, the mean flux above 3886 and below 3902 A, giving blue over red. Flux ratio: 1.08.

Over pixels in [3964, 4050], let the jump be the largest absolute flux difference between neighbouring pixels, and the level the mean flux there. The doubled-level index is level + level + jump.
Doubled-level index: 12.4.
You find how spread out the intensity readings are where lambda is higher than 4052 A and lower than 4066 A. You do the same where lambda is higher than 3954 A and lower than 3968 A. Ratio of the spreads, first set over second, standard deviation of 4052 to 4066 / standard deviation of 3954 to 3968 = 0.4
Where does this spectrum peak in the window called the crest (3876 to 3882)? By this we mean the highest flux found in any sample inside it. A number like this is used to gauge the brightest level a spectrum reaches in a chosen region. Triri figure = 6.292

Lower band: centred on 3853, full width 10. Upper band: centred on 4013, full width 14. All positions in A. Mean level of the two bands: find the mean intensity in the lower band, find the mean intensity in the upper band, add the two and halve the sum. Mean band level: 6.20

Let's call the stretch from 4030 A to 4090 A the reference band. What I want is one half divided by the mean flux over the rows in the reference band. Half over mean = 0.0862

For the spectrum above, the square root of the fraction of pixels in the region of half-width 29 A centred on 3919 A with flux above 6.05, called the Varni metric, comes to 0.93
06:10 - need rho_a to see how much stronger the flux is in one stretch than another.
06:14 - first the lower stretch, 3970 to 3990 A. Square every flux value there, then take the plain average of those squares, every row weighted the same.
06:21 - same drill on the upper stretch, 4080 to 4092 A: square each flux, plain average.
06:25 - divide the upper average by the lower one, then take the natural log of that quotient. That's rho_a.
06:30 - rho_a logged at -0.12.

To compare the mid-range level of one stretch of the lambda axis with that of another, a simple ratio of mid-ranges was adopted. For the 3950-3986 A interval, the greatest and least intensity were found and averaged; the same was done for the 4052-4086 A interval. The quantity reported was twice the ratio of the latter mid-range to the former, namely 1.9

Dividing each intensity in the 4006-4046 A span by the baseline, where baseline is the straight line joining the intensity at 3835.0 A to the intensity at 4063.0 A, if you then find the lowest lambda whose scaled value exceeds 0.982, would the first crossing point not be 4007.0 A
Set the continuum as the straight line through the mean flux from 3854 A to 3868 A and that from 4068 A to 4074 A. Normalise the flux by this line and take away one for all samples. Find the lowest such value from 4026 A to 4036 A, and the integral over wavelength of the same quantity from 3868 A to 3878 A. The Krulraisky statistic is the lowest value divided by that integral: -0.024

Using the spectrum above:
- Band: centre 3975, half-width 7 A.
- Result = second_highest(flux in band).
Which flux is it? 6.428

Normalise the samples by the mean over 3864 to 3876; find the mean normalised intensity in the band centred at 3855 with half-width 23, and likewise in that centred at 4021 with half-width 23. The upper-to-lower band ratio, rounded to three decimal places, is 0.900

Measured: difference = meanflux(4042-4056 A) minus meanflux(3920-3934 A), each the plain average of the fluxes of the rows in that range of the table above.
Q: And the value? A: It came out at -0.3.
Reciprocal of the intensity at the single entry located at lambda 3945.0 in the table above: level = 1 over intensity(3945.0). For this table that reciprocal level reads 0.168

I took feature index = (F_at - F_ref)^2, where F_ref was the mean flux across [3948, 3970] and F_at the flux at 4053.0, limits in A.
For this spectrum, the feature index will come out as 0.25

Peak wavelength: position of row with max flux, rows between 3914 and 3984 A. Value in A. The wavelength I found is 3967.0 A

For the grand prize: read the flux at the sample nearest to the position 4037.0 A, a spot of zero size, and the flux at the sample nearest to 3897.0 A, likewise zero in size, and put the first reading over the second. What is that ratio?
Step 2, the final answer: 0.90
